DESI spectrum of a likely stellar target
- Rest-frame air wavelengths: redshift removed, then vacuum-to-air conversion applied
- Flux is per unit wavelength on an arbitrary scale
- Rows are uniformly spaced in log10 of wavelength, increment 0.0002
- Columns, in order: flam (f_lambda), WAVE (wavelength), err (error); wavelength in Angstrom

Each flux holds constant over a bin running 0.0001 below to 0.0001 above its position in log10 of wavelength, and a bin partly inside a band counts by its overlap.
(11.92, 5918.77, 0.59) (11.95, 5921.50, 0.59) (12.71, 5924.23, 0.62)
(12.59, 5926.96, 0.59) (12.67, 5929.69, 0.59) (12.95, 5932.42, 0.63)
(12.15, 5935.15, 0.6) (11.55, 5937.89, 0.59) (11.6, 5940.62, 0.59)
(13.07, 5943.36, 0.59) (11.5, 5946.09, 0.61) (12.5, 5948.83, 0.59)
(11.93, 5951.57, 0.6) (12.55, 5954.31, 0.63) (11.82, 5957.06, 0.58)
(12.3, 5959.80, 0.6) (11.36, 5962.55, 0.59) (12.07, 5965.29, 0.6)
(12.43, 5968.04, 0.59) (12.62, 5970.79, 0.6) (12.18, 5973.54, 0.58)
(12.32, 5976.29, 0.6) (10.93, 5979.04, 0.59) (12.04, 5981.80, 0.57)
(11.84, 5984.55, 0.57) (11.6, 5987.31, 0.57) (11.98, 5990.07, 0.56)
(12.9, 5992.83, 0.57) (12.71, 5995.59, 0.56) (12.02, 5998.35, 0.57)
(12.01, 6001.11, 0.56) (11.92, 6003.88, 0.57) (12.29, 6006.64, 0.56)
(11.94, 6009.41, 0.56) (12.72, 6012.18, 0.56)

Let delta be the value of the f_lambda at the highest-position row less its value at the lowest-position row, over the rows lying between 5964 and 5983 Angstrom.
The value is 0.0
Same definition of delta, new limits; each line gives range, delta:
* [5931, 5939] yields -1.4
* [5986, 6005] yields 0.3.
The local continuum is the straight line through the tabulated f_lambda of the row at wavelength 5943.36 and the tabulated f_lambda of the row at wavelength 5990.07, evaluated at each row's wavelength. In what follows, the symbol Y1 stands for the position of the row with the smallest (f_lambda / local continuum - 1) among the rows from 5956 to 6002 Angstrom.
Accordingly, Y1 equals 5979.04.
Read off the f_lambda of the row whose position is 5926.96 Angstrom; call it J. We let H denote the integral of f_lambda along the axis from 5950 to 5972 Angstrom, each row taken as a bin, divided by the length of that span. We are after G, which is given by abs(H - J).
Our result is 0.46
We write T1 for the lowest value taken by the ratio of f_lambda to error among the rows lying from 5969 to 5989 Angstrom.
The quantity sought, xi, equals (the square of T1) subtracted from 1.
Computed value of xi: -342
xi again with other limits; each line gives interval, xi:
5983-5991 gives -413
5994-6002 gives -444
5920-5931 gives -409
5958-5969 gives -370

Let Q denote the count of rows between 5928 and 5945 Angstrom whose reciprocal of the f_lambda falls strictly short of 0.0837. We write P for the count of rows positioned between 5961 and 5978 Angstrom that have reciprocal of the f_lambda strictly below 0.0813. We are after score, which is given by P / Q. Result 0.75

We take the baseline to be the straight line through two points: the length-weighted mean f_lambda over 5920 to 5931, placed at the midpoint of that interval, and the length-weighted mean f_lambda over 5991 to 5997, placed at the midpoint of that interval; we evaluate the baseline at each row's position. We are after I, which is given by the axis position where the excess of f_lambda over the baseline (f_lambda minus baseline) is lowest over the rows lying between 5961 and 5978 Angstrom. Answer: 5962.55 Angstrom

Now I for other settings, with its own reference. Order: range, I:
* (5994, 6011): 6009.41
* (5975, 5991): 5979.04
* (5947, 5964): 5962.55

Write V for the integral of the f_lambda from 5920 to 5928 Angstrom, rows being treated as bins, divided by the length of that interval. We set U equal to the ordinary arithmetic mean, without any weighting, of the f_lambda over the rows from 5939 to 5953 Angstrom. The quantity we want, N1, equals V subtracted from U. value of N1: -0.27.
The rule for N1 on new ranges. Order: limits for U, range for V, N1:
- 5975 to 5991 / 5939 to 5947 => -0.30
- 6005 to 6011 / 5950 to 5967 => 0.10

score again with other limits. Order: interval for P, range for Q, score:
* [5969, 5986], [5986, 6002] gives 0.40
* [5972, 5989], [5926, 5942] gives 0.25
